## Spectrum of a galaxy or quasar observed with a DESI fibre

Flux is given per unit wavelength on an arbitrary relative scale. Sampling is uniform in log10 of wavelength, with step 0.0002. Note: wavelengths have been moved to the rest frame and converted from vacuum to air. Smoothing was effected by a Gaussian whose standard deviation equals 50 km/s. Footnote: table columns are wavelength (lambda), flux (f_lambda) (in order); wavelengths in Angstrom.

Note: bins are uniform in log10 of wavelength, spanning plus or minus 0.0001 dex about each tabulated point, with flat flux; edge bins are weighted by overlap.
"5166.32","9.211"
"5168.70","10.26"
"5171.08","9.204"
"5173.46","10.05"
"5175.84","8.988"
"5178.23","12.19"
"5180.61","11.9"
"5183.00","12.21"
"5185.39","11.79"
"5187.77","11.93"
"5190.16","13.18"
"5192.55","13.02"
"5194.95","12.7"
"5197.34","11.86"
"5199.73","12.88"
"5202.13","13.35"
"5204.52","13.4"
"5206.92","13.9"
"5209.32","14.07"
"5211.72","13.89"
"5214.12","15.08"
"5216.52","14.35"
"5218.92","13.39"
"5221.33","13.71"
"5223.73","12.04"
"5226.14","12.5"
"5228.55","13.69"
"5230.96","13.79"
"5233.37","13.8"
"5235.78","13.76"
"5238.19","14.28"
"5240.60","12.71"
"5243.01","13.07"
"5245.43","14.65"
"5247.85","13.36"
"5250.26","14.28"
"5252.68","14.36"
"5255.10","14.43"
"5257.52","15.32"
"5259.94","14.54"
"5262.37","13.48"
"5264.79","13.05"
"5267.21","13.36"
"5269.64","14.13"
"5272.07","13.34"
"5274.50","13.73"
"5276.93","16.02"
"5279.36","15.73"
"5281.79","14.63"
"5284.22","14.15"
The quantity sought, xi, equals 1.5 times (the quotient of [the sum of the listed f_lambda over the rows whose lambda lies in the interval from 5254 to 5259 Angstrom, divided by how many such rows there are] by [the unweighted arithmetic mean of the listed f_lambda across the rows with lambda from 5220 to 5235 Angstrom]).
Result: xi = 1.7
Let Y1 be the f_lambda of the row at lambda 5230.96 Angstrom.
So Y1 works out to 13.79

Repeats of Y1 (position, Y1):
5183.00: 12.21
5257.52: 15.32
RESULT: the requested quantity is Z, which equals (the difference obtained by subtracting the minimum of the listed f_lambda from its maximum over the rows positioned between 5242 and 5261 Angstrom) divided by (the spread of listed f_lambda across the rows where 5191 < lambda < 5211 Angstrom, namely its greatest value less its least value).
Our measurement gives 1.02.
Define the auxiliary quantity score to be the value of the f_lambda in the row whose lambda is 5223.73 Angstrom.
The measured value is 12.04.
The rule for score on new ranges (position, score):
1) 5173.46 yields 10.05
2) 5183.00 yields 12.21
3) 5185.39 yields 11.79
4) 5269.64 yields 14.13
